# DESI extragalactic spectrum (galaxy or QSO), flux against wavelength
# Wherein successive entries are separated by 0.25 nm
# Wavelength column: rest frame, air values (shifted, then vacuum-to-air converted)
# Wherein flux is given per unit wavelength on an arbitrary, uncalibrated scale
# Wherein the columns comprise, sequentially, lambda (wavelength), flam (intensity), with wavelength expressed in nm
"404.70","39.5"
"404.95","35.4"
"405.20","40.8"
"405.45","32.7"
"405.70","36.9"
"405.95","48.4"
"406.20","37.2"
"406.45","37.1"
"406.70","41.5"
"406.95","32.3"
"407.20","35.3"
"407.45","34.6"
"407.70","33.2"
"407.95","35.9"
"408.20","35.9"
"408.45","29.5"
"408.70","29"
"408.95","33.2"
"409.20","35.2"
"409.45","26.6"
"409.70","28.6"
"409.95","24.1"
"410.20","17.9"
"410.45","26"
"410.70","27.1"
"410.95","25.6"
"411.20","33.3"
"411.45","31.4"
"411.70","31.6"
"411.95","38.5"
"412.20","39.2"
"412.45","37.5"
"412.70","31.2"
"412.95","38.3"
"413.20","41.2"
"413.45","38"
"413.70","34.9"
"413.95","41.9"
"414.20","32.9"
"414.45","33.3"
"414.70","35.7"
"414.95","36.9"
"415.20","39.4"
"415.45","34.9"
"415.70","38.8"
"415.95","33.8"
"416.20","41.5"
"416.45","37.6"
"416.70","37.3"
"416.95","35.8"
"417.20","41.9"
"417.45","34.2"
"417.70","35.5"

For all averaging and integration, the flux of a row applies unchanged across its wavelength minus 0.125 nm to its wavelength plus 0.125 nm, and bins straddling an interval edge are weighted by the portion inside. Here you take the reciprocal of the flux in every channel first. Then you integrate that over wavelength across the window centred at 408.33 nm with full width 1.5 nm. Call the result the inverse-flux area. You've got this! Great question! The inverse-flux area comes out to 0.0461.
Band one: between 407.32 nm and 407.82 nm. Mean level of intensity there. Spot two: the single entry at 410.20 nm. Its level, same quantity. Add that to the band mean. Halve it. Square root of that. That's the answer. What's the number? 5.1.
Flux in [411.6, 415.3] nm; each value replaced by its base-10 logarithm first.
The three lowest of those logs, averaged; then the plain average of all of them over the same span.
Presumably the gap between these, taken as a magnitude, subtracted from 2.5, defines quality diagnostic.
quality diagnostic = 2.44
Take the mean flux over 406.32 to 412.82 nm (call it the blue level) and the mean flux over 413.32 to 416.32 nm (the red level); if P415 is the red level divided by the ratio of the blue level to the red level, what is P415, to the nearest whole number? 42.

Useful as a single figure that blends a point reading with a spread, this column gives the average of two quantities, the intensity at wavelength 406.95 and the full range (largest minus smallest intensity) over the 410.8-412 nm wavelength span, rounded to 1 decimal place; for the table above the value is 22.6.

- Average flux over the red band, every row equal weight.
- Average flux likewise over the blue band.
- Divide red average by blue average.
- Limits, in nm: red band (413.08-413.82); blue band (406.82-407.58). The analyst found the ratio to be 1.12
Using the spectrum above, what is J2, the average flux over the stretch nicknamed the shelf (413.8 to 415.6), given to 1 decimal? 36.4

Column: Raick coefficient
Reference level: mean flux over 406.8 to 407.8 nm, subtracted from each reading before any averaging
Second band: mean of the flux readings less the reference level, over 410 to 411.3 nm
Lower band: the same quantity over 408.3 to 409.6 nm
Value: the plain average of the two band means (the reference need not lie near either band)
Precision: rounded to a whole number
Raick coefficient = -6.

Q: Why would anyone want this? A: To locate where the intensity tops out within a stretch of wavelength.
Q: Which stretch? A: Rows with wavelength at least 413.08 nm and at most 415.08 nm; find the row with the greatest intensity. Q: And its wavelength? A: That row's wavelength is 413.95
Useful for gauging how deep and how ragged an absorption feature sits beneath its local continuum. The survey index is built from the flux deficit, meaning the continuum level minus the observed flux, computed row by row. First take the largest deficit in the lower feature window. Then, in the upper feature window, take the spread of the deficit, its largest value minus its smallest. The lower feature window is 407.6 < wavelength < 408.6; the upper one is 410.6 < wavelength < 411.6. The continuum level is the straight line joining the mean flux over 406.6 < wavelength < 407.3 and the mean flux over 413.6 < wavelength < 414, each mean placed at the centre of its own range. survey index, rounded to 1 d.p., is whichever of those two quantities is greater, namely 7.6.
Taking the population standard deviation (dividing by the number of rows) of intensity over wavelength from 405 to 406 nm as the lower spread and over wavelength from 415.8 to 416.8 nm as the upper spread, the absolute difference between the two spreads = 3.1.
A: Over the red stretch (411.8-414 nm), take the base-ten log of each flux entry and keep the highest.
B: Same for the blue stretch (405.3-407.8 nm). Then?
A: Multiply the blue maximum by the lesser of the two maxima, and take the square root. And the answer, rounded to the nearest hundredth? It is 1.65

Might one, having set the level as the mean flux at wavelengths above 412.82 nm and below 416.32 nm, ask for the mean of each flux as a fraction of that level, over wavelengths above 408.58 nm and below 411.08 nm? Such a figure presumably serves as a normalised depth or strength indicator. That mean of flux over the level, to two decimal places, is 0.73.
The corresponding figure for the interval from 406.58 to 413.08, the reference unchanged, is 0.86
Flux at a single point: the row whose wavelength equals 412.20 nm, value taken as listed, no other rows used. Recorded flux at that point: 39.2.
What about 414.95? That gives 36.9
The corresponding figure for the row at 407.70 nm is 33.2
